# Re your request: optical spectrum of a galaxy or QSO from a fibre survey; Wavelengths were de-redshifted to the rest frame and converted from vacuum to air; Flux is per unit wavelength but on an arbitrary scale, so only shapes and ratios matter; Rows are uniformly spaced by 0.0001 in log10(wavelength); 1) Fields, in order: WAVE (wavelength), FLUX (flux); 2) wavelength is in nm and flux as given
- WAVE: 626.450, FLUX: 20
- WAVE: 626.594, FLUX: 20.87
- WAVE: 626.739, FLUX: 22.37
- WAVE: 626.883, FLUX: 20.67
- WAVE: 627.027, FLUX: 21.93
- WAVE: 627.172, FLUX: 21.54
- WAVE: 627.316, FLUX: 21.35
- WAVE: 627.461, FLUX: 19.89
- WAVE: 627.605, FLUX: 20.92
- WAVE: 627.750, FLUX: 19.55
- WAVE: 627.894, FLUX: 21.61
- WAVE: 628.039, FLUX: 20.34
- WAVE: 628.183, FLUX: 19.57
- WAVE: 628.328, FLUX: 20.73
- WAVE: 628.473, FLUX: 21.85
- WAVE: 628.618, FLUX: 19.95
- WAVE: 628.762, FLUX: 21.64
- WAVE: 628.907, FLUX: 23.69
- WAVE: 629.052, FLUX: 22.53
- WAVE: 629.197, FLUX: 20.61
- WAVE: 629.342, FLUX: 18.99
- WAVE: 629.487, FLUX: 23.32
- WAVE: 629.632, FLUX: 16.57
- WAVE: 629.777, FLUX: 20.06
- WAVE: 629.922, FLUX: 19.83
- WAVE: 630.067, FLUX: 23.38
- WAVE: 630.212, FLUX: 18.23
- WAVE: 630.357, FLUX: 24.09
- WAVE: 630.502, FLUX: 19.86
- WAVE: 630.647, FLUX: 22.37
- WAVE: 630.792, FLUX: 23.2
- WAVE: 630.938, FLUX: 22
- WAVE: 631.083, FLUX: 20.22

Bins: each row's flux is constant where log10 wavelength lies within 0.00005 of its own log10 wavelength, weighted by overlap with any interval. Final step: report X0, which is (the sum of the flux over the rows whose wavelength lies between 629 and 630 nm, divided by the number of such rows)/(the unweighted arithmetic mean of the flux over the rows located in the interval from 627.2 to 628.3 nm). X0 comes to 0.99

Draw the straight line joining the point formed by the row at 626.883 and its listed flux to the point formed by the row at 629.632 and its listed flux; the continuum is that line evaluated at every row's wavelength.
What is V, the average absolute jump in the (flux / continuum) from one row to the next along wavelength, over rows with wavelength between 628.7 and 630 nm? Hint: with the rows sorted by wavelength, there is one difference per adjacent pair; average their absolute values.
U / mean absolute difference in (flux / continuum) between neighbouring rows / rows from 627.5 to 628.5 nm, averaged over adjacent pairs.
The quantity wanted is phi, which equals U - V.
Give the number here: -0.09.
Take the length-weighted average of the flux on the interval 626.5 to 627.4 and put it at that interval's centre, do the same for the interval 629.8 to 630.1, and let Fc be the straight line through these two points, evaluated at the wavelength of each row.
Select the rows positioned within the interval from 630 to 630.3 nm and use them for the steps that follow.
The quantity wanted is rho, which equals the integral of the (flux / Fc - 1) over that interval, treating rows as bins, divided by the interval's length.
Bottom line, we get -0.008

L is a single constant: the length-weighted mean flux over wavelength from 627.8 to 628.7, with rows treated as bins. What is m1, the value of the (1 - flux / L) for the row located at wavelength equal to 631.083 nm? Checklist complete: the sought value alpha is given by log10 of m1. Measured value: -1.7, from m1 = 0.02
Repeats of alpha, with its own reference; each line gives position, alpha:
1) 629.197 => -2.5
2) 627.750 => -1.3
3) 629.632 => -0.7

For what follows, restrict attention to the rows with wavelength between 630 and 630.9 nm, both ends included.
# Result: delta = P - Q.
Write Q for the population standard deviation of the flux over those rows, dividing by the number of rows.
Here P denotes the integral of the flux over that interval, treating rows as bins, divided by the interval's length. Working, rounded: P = 21.9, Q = 2.10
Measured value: 19.8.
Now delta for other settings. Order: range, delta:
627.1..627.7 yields 20.2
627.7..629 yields 19.8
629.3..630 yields 17.6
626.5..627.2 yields 20.8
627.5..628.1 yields 19.8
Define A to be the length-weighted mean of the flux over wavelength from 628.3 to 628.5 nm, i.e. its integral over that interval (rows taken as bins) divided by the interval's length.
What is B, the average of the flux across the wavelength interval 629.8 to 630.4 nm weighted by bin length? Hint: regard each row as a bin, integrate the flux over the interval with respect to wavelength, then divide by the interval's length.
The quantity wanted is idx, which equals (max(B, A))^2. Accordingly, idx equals 452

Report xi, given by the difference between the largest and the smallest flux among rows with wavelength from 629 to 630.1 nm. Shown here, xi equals 7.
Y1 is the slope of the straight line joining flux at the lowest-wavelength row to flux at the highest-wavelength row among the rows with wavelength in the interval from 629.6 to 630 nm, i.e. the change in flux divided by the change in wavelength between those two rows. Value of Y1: 11.2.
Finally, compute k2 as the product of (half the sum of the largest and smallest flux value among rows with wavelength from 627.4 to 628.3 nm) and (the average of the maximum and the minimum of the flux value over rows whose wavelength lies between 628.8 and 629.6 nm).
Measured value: 439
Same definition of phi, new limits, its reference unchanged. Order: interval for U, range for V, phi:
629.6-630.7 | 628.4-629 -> 0.12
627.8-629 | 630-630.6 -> -0.24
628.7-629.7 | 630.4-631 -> 0.06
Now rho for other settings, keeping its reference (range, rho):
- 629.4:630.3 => -0.040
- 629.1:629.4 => -0.053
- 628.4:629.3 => 0.019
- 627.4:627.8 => -0.055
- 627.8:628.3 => -0.038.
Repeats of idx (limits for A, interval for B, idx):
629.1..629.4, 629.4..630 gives 402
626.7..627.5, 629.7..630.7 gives 454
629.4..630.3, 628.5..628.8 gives 436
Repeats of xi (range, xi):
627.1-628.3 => 2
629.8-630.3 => 5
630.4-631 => 3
